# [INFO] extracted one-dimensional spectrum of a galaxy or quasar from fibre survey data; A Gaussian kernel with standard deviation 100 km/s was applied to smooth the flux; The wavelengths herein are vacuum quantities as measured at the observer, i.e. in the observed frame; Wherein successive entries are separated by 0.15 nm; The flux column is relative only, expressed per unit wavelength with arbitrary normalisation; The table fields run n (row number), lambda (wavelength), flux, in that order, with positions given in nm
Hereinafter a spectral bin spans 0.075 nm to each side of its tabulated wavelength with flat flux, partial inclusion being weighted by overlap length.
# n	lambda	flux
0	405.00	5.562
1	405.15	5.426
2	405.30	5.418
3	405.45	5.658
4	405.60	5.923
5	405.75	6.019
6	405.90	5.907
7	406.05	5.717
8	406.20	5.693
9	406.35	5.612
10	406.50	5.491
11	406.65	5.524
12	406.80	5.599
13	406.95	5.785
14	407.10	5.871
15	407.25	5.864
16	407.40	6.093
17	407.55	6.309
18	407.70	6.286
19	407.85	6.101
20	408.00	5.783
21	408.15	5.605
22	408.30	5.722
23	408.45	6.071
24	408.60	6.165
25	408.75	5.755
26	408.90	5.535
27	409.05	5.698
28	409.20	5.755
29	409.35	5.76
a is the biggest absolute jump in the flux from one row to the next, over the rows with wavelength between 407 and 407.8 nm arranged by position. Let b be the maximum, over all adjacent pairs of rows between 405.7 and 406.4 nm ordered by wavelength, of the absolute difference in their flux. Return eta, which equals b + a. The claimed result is 0.42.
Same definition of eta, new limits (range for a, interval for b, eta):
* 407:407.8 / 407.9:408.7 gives 0.58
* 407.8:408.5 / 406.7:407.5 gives 0.58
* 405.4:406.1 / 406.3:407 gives 0.45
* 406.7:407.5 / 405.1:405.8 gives 0.49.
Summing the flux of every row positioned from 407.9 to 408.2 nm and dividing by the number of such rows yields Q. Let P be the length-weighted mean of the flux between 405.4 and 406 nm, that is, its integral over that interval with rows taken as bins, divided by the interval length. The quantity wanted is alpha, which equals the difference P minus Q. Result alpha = 0.2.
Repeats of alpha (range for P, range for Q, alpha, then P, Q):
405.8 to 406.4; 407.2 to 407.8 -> -0.4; 5.75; 6.14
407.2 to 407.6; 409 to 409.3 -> 0.4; 6.09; 5.73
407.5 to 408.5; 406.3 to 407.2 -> 0.3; 5.97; 5.65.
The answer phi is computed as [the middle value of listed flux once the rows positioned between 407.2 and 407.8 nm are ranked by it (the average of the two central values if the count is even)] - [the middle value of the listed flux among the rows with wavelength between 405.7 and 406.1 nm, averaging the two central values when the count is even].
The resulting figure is 0.3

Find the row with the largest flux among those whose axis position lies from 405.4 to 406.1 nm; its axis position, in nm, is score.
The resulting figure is 405.75 nm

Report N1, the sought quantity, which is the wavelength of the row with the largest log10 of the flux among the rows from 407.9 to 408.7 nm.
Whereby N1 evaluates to 408.60 nm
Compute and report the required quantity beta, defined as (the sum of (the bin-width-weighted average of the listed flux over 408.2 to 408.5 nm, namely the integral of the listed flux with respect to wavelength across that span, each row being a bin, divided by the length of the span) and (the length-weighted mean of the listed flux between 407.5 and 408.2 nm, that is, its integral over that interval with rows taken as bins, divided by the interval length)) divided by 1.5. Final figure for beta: 7.9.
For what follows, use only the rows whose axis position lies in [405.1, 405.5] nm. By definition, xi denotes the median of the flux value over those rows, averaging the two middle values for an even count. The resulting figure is 5.4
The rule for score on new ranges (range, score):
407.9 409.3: 408.60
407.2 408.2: 407.55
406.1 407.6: 407.55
